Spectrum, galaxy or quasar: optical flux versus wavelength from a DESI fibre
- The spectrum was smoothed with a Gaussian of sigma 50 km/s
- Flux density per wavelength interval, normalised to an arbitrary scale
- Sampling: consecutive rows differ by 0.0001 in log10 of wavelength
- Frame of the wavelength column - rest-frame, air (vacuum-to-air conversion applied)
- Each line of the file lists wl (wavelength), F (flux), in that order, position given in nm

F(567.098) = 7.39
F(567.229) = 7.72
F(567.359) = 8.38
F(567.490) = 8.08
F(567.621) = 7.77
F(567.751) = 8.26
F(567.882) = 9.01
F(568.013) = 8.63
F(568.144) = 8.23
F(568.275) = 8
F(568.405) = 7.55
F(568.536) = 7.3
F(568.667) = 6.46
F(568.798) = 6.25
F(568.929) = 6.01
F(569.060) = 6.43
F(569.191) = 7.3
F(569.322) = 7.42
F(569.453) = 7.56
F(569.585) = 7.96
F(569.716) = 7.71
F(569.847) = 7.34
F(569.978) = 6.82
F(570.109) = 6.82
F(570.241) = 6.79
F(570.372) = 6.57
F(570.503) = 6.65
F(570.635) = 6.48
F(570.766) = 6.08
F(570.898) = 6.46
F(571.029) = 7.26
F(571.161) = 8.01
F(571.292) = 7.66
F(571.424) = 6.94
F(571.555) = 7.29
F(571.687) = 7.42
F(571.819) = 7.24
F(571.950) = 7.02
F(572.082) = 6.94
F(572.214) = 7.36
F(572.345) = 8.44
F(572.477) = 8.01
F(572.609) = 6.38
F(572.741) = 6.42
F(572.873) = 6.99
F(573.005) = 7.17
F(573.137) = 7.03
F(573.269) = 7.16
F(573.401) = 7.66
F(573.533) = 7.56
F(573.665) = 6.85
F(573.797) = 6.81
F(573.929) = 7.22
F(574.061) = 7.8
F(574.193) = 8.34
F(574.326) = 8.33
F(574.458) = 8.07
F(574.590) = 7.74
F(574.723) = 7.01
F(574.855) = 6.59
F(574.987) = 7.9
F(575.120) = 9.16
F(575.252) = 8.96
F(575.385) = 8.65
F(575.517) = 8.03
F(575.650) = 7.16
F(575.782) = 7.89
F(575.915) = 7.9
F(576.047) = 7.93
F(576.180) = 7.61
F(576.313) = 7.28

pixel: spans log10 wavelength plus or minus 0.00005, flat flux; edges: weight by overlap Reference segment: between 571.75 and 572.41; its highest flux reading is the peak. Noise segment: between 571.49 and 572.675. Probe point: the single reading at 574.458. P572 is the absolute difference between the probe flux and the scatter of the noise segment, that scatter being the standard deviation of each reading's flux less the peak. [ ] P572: 7.5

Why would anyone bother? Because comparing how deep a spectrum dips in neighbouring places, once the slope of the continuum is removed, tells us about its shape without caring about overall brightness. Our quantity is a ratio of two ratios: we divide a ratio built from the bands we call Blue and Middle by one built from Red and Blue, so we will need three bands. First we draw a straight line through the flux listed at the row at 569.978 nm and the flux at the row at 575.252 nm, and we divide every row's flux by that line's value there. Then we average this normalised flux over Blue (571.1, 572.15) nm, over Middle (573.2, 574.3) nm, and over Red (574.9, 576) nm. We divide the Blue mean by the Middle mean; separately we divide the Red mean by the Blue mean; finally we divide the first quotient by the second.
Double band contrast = 1.2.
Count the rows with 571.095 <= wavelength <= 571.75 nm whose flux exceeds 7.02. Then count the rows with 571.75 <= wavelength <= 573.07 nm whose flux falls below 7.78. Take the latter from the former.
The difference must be -4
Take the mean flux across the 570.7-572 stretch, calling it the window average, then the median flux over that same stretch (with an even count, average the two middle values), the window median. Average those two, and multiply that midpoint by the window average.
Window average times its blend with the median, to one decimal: 51.4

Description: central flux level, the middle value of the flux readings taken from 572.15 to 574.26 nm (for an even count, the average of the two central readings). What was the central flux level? 7.2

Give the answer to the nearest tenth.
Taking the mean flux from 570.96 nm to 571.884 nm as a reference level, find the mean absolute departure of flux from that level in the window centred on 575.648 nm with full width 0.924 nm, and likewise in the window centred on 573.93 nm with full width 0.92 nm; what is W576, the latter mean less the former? -0.2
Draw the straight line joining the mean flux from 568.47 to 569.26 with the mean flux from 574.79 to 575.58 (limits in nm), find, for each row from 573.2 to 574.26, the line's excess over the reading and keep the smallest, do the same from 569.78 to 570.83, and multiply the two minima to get 0.2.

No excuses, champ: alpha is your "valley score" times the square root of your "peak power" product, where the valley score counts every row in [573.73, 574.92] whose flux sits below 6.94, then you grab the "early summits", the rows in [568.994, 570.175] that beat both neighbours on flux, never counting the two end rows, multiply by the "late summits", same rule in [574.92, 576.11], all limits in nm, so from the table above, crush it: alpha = 2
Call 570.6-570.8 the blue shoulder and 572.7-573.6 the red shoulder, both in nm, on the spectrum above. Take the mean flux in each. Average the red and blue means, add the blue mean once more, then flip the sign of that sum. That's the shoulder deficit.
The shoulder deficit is -13.0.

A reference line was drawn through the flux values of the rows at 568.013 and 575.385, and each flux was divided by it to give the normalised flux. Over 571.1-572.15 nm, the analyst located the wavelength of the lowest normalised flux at 572.082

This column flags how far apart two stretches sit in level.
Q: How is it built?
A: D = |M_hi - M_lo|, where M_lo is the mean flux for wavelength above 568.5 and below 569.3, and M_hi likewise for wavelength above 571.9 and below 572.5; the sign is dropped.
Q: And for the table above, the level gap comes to 0.9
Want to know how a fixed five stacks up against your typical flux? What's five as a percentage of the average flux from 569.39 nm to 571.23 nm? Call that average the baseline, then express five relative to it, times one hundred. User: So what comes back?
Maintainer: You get 71.1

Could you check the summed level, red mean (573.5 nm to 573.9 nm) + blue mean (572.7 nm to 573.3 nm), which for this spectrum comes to 14.0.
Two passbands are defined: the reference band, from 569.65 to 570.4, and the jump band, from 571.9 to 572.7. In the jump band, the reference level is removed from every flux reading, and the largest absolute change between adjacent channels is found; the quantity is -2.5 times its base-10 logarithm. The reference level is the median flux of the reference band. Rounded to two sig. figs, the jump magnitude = -0.53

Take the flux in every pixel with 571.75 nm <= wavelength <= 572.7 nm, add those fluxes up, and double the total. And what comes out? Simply 103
